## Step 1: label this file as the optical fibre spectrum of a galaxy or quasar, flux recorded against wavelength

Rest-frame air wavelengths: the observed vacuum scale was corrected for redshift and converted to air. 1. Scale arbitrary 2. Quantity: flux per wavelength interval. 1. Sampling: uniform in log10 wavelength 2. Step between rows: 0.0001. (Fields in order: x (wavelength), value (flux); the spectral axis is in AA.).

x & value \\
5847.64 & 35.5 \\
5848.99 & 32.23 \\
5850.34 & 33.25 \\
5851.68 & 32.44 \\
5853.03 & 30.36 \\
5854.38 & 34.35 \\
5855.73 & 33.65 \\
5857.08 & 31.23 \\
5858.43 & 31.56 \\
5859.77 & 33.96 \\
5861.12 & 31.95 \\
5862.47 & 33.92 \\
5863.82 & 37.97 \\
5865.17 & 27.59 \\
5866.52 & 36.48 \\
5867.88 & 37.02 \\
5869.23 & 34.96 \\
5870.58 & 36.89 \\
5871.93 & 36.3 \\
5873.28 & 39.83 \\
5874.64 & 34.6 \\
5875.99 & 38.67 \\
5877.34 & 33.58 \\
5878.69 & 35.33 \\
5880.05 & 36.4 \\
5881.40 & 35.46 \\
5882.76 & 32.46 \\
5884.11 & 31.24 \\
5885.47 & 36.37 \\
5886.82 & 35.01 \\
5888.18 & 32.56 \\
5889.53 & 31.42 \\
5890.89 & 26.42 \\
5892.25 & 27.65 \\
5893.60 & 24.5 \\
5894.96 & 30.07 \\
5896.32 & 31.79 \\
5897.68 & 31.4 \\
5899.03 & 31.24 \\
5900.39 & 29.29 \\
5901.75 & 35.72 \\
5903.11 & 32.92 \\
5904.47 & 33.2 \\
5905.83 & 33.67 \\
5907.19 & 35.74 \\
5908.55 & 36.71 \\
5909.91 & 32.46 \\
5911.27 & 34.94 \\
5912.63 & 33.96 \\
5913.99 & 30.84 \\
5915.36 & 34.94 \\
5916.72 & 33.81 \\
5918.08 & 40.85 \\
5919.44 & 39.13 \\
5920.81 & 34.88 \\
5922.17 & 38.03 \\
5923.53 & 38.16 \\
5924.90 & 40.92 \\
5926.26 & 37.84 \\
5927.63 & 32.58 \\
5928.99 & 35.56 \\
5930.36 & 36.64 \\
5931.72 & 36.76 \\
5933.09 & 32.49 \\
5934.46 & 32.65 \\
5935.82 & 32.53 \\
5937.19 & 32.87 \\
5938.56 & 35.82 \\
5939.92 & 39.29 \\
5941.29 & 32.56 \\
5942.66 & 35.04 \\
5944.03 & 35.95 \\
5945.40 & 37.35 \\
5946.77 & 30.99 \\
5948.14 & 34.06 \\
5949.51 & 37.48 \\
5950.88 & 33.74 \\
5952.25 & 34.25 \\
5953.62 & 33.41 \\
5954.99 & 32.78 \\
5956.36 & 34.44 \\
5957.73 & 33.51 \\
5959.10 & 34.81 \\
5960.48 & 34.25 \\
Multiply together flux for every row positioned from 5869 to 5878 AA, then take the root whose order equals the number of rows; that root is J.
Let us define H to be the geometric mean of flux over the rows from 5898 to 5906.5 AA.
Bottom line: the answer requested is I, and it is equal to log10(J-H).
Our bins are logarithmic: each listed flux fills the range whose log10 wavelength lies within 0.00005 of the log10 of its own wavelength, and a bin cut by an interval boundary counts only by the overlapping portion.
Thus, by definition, 0.57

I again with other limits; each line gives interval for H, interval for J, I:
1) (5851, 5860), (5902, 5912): 0.24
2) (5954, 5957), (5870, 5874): 0.61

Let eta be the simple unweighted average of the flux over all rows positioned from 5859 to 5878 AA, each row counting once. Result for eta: 35.3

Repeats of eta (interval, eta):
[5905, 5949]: 35.3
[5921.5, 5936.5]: 35.8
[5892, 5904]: 30.5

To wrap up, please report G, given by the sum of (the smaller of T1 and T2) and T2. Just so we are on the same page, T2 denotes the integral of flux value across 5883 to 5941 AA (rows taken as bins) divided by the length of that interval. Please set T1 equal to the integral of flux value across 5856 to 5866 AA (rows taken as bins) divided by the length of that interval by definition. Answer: 66.6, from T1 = 32.7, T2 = 33.9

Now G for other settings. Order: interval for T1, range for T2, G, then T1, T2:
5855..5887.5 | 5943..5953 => 69.5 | 34.7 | 34.8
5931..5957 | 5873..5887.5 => 69.7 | 34.5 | 35.2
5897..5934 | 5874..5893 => 66.7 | 35.0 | 33.3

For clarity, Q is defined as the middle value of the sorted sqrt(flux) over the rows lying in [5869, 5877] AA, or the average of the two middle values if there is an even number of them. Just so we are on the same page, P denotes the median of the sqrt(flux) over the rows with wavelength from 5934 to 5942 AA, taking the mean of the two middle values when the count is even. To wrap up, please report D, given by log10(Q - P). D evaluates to -0.49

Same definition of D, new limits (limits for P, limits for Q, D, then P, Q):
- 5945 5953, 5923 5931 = -0.59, 5.84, 6.10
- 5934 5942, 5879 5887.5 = -0.67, 5.72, 5.94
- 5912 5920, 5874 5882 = -1.10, 5.87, 5.95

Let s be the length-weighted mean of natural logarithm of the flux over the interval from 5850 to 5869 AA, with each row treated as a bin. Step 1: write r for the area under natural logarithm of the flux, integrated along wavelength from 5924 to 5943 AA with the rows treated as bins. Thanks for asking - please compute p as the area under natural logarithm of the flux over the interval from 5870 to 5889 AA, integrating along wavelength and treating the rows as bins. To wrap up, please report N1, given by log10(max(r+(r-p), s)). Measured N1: 1.83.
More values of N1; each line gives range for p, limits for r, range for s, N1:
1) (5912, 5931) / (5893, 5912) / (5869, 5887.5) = 1.81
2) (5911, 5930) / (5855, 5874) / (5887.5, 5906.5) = 1.82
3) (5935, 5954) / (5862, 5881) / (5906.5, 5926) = 1.83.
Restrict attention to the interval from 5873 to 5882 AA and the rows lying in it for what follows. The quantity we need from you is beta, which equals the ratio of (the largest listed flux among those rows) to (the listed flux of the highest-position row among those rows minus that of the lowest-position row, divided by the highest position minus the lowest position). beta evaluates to -74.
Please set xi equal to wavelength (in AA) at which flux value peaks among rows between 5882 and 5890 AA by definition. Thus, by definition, 5885.47 AA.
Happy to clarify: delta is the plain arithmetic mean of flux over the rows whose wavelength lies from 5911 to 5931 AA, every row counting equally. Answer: 36.2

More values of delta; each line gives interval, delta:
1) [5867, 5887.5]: 35.6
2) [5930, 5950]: 34.8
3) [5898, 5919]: 34.0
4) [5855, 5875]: 34.5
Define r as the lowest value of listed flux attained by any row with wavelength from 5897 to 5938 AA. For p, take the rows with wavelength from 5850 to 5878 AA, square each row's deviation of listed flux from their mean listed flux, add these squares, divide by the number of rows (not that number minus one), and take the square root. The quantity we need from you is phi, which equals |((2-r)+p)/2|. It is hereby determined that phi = 12.2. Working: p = 2.89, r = 29.29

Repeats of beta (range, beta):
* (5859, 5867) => 102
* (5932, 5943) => 147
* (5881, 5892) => -38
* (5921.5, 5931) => -241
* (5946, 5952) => 56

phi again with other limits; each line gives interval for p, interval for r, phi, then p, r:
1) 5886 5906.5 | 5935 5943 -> 13.8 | 3.01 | 32.53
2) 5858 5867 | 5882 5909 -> 9.7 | 3.17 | 24.5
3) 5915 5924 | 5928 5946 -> 14.0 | 2.41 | 32.49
